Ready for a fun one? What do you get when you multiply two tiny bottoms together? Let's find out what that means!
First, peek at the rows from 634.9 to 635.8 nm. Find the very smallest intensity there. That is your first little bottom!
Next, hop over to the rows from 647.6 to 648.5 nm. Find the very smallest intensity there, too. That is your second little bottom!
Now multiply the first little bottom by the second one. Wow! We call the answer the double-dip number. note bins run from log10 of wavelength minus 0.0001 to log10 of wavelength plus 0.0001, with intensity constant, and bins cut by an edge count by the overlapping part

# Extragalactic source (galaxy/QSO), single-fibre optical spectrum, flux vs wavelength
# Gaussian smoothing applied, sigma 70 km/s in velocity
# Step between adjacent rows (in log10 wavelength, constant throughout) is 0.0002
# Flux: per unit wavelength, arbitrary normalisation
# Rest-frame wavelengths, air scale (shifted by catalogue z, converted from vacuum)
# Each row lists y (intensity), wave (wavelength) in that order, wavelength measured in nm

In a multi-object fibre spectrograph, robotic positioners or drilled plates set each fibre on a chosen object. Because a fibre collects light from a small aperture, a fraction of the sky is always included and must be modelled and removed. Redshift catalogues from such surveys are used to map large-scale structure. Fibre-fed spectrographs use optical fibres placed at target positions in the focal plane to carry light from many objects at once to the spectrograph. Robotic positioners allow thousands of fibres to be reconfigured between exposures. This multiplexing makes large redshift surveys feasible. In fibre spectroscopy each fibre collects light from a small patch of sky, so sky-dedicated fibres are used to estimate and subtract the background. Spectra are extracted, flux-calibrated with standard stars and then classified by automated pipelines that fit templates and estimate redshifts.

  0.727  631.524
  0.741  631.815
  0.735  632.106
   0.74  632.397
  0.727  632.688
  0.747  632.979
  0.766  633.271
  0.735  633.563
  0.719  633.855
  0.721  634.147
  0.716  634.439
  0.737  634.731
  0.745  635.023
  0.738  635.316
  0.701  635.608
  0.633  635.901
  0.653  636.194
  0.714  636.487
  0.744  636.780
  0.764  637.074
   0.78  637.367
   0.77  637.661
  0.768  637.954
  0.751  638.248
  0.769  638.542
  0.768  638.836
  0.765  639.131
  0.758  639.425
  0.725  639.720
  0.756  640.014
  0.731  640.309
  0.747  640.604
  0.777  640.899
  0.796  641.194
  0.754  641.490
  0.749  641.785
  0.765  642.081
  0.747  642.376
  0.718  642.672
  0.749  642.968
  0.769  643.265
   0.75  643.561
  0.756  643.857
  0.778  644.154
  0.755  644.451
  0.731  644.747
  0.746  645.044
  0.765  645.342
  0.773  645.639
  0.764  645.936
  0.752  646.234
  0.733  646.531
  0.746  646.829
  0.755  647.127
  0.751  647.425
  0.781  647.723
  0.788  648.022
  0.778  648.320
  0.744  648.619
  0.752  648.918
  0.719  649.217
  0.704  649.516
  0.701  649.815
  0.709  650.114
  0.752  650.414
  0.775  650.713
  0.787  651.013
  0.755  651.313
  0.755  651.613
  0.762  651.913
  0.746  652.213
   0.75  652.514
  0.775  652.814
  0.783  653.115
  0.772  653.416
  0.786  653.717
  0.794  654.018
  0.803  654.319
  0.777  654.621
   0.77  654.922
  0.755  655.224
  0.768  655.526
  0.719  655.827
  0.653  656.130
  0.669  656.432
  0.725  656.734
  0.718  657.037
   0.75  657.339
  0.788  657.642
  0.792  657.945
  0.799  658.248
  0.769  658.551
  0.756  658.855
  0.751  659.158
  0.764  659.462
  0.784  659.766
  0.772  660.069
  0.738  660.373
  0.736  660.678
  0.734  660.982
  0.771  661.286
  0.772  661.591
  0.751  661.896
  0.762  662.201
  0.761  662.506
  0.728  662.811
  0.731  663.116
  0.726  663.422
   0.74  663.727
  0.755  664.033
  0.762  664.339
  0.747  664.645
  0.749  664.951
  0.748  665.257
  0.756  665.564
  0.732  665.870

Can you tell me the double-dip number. 0.545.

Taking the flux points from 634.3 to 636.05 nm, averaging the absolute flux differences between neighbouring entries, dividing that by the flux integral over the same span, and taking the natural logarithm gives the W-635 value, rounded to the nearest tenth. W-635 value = -3.8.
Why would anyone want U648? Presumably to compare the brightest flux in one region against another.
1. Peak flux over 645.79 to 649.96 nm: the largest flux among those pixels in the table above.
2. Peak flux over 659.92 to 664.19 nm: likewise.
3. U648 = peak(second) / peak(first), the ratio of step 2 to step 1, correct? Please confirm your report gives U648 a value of 0.98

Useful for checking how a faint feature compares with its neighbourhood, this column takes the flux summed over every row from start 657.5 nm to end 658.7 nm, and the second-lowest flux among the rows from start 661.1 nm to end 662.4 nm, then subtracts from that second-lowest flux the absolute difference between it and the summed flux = -1.62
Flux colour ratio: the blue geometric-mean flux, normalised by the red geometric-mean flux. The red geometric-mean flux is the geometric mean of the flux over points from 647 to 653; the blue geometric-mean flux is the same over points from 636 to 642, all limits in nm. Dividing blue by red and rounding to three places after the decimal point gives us 1.000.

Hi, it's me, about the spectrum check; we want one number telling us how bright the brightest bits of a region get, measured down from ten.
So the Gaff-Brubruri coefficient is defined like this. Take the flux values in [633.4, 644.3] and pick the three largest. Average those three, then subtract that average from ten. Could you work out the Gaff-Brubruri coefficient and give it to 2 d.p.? 9.22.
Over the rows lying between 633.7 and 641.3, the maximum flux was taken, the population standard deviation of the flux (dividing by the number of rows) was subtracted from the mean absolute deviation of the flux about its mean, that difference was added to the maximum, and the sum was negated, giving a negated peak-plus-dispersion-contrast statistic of -0.787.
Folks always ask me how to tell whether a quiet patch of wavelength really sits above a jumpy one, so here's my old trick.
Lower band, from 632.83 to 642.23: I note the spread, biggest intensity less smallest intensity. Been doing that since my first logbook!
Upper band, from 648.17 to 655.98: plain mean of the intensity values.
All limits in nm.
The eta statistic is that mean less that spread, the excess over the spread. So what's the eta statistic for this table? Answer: 0.59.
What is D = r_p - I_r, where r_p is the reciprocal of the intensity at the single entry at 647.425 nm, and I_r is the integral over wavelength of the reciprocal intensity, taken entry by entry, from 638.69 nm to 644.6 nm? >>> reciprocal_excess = -6.49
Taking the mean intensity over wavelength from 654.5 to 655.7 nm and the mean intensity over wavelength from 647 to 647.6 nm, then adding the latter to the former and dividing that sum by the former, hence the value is 1.98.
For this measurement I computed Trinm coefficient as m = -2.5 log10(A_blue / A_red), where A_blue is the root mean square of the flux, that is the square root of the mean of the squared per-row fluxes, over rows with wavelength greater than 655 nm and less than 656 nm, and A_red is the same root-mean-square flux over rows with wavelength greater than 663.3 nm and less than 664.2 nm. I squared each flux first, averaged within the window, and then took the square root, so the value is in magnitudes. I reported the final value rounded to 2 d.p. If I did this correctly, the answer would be -0.01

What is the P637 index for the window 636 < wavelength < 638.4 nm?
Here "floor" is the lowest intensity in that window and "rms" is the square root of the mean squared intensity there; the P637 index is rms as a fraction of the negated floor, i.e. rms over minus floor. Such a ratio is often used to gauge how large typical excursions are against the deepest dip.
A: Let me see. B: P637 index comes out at -1.14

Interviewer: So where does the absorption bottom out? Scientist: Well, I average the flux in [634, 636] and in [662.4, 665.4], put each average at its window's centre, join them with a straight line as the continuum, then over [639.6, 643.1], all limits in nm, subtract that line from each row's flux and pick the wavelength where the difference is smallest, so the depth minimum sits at 642.672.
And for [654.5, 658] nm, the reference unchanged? 656.130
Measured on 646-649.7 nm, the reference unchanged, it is 649.516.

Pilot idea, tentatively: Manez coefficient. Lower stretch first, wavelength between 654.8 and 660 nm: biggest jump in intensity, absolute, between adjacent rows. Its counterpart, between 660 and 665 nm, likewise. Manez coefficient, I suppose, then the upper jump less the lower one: -0.029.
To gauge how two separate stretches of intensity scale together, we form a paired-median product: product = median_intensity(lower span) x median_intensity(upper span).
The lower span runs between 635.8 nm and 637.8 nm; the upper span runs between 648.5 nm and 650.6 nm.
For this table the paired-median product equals 0.535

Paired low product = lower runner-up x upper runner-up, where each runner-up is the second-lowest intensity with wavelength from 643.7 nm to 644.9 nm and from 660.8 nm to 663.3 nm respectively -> 0.55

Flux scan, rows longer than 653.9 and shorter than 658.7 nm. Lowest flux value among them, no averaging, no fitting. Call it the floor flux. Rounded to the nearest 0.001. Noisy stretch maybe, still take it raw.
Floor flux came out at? 0.653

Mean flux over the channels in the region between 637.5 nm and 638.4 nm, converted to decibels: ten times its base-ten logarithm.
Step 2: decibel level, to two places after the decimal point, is -1.17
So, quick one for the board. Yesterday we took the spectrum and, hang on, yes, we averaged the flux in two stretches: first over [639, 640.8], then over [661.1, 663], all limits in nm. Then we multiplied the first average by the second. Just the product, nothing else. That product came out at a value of 0.566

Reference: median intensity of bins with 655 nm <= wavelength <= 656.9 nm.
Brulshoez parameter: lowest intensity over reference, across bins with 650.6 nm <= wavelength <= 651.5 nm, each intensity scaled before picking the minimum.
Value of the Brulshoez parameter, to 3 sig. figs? 1.05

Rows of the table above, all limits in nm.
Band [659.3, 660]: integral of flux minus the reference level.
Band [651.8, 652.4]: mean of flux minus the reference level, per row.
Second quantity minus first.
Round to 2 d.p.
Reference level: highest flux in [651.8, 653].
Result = -0.02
